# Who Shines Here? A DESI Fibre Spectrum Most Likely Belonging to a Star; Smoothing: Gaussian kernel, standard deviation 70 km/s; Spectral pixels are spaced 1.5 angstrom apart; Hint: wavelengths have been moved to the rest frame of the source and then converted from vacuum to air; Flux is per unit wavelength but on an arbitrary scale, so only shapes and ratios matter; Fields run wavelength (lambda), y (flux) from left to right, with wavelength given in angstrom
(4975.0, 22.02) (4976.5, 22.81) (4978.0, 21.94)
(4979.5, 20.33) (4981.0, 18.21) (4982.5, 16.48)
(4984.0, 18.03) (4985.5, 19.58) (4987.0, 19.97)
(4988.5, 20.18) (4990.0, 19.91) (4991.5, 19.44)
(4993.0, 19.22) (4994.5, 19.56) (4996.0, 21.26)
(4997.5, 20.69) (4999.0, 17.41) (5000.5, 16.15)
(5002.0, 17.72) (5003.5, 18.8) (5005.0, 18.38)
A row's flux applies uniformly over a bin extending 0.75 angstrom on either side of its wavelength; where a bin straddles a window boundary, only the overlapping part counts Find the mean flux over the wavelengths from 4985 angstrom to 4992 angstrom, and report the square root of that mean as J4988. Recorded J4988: 4.45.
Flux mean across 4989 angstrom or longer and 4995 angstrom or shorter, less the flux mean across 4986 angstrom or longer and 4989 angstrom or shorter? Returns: -0.5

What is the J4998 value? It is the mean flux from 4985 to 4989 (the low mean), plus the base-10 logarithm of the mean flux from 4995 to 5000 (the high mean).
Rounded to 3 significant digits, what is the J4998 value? 21.2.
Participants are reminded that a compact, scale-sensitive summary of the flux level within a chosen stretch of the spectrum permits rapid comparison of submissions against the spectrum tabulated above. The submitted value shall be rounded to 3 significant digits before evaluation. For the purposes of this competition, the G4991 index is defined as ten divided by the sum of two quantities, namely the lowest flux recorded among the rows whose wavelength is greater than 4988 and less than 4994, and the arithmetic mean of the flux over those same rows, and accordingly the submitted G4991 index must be 0.257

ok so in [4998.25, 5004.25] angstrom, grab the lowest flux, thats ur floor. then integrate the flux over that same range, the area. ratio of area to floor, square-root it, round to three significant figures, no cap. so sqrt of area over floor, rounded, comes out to 2.55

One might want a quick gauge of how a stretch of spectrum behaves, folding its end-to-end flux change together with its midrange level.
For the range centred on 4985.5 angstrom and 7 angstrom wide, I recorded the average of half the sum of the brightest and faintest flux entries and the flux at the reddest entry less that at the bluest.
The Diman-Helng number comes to 11.0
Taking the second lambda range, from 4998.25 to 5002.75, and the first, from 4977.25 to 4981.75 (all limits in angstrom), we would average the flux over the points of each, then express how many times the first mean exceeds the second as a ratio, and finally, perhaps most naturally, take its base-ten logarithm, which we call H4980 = 0.07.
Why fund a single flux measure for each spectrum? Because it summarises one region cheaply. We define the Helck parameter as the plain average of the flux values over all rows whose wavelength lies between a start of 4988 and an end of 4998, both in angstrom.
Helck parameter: 20.0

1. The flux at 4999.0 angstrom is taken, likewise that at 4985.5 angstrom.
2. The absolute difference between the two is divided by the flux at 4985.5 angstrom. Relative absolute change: 0.11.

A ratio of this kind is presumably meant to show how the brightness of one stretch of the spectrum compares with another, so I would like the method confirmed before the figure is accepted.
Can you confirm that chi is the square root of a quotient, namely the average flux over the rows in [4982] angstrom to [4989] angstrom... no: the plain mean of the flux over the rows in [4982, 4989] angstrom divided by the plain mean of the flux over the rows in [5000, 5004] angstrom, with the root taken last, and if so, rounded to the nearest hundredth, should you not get 1.04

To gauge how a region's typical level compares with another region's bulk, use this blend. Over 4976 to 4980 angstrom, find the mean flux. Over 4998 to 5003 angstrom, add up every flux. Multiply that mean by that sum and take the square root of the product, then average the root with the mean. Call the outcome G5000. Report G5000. 27.5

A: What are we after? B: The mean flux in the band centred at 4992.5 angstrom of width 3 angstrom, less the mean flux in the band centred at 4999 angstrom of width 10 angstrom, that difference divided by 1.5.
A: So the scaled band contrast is 0.4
